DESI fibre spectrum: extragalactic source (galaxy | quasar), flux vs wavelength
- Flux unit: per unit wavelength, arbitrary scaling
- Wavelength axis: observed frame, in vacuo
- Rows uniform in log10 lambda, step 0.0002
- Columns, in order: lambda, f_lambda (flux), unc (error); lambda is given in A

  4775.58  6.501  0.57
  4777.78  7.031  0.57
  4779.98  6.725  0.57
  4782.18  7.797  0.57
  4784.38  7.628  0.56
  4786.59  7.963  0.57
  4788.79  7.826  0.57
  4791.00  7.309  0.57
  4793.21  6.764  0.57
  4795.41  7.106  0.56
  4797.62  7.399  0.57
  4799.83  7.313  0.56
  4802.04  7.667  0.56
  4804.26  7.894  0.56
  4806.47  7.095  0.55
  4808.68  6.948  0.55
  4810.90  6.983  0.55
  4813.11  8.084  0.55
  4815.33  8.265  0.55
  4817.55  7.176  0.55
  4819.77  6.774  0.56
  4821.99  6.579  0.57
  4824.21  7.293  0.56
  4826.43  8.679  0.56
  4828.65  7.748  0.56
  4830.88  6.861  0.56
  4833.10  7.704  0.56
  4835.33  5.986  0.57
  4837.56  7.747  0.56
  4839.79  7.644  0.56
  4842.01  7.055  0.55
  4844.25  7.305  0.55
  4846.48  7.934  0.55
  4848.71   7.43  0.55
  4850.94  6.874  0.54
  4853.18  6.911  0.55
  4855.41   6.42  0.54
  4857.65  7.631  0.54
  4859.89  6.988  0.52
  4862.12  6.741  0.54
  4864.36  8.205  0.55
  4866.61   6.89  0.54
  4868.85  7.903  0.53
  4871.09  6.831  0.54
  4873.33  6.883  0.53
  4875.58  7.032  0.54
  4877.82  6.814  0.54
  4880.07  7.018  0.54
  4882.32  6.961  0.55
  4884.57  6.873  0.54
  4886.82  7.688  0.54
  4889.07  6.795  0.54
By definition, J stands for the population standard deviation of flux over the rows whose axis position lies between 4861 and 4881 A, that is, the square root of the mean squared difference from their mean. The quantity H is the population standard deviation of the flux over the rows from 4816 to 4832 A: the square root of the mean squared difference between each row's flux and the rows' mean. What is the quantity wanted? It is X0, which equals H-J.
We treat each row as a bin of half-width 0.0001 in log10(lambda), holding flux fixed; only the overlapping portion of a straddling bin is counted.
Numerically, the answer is 0.2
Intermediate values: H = 0.67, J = 0.5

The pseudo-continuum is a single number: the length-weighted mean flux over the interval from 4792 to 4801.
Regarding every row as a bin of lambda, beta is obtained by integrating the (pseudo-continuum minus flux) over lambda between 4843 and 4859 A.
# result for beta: -1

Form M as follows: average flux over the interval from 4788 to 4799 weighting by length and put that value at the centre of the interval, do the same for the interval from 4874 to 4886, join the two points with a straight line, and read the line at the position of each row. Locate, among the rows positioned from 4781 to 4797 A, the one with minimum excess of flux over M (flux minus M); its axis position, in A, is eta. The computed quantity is 4793.21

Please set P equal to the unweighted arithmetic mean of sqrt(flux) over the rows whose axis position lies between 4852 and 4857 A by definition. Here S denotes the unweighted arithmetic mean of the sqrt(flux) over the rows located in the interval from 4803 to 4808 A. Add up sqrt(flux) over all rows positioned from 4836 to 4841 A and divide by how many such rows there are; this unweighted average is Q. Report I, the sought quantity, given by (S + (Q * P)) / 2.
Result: 4.95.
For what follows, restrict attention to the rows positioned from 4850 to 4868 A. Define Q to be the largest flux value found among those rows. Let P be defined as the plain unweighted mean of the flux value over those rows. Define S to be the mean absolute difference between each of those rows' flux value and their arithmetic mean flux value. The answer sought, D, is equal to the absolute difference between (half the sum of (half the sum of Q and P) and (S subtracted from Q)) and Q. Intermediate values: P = 7.08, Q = 8.205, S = 0.4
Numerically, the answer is 0.49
